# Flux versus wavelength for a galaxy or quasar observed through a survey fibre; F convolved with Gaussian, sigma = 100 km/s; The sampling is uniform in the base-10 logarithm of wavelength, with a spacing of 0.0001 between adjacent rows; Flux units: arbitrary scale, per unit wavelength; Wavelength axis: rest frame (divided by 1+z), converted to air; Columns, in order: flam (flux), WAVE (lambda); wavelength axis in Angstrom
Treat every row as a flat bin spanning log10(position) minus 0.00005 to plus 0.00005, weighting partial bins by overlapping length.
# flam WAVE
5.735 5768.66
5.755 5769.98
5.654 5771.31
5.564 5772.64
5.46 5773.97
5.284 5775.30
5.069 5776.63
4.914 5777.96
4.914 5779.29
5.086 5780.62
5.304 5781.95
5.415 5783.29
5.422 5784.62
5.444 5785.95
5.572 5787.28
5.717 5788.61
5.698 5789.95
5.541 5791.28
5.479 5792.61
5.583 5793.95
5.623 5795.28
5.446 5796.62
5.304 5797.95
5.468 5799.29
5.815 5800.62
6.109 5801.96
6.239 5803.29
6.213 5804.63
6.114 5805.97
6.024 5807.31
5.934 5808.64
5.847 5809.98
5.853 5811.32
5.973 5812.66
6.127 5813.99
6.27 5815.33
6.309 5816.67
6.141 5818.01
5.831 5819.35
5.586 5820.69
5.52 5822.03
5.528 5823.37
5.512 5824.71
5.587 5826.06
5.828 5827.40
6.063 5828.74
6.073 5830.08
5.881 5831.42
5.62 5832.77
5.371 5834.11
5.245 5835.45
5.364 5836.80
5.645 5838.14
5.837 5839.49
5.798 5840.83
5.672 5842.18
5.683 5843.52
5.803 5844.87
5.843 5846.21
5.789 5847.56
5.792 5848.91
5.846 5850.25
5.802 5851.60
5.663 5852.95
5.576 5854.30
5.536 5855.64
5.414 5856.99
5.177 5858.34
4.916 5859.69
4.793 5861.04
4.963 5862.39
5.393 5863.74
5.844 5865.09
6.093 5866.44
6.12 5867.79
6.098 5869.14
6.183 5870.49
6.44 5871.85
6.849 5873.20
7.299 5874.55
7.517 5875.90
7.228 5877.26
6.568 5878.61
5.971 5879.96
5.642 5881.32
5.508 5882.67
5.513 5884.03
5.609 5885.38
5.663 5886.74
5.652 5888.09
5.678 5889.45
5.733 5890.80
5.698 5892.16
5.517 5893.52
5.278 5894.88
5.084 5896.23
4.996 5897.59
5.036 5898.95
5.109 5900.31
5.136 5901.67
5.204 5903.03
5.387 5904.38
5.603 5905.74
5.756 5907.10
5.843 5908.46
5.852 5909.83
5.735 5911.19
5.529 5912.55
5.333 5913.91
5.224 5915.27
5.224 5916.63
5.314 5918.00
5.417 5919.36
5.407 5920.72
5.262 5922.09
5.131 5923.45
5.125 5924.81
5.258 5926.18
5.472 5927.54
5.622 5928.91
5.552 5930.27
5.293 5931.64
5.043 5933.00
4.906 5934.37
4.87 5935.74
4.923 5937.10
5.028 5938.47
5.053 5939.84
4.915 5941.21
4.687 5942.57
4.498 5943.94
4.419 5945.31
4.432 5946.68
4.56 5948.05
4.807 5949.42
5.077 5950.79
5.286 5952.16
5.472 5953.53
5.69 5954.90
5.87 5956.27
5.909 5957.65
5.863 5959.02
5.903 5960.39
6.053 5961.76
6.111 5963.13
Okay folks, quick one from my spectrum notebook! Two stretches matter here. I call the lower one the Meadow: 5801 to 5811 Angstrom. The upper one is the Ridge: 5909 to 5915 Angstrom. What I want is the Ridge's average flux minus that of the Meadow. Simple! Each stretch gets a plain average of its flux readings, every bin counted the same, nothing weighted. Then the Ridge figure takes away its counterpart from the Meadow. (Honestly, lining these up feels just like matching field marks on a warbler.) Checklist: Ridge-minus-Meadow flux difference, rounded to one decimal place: -0.5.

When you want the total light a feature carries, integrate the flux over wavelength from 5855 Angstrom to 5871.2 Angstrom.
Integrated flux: 89.8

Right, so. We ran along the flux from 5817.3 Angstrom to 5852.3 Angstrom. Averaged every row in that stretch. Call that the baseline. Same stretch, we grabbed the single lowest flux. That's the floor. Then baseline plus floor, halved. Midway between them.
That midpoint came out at 5.48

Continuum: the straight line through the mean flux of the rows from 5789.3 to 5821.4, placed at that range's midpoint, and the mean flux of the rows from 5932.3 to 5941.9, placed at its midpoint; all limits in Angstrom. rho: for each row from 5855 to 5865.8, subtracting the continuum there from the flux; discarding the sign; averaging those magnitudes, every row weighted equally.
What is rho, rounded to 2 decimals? 0.33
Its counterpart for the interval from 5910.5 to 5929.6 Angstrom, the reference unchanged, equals 0.28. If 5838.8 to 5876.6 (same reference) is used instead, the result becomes 0.51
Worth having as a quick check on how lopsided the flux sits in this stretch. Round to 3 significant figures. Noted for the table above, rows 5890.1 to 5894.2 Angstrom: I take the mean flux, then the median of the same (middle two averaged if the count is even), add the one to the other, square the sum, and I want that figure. 129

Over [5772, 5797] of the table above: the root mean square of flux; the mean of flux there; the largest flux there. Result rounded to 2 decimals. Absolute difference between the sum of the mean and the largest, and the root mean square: 5.71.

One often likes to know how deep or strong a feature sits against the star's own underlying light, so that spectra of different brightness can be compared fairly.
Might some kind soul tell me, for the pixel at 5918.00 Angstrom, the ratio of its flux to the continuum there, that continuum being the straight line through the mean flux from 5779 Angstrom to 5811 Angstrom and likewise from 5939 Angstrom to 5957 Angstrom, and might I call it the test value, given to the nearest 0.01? 1.04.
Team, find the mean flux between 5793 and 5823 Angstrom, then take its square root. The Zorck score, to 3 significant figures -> 2.42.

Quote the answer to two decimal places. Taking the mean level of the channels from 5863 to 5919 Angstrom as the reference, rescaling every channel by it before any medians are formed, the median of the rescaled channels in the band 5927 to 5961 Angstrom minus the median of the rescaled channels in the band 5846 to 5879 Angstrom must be -0.14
